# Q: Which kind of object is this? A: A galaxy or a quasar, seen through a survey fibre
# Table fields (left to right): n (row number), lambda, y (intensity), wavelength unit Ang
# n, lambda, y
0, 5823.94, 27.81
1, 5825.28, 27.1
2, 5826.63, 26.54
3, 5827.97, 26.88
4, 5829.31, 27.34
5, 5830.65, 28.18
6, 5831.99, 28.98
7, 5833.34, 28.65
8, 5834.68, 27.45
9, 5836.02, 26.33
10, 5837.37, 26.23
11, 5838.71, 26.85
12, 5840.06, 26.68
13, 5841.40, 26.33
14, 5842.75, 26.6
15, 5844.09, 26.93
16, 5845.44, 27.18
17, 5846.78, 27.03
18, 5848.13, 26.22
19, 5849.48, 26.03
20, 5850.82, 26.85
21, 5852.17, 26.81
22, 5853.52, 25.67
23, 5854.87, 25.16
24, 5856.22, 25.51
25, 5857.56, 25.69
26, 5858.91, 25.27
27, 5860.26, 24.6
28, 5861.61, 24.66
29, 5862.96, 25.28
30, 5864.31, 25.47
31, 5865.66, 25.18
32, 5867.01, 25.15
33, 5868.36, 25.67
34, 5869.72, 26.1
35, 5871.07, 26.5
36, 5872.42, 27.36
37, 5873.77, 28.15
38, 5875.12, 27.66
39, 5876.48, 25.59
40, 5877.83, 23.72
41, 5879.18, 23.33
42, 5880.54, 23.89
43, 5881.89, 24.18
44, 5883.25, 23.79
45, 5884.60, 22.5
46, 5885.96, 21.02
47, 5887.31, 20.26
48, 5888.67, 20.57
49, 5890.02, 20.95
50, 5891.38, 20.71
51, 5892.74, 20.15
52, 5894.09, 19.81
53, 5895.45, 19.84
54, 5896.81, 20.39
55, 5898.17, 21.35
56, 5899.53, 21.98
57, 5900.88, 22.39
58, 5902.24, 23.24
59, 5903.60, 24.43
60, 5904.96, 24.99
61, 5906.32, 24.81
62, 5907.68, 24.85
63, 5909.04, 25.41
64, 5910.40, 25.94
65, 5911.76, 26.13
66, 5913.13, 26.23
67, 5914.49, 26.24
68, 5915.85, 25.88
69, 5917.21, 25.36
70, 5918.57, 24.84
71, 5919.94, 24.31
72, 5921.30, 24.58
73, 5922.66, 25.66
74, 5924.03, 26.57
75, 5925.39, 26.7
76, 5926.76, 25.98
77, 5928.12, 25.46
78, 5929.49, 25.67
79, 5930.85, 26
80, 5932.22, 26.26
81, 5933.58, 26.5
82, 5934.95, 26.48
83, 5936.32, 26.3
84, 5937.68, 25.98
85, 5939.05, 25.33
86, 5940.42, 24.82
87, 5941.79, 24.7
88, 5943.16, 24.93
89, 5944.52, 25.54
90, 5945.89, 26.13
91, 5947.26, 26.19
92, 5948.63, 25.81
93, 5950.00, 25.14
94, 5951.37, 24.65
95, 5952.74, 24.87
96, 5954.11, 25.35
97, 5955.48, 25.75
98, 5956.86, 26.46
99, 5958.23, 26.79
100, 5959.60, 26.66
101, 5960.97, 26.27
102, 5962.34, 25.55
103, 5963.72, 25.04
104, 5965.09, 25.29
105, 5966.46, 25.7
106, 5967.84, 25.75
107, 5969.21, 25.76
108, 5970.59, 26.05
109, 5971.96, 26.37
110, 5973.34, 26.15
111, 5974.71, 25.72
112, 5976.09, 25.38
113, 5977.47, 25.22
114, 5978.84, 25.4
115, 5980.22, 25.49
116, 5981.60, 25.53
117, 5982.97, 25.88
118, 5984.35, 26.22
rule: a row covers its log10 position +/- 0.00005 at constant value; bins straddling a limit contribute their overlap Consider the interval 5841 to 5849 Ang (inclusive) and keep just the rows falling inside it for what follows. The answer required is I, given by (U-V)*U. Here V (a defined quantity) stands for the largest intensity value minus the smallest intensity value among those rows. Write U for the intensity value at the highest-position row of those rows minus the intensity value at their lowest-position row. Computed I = 0.1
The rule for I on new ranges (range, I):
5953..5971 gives -0.7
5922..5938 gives -0.3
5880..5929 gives -8.4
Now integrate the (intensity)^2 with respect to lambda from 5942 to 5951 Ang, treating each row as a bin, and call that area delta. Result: 5877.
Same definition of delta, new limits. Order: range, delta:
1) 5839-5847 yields 5740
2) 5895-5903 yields 3747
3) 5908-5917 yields 6036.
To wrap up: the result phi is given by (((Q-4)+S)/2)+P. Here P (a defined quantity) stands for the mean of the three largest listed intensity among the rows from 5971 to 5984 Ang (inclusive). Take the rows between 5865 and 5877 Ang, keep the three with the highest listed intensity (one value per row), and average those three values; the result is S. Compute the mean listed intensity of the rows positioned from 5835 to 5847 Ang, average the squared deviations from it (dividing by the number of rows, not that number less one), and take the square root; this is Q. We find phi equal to 38.2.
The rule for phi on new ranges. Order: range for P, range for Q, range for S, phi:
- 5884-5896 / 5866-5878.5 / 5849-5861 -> 33.4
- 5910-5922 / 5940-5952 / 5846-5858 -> 37.9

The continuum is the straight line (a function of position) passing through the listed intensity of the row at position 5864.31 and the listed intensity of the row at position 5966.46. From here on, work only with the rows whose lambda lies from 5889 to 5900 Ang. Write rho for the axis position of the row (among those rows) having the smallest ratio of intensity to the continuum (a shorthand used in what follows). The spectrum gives 5894.09 Ang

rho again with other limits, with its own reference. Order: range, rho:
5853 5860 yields 5854.87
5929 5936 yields 5929.49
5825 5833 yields 5826.63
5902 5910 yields 5902.24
